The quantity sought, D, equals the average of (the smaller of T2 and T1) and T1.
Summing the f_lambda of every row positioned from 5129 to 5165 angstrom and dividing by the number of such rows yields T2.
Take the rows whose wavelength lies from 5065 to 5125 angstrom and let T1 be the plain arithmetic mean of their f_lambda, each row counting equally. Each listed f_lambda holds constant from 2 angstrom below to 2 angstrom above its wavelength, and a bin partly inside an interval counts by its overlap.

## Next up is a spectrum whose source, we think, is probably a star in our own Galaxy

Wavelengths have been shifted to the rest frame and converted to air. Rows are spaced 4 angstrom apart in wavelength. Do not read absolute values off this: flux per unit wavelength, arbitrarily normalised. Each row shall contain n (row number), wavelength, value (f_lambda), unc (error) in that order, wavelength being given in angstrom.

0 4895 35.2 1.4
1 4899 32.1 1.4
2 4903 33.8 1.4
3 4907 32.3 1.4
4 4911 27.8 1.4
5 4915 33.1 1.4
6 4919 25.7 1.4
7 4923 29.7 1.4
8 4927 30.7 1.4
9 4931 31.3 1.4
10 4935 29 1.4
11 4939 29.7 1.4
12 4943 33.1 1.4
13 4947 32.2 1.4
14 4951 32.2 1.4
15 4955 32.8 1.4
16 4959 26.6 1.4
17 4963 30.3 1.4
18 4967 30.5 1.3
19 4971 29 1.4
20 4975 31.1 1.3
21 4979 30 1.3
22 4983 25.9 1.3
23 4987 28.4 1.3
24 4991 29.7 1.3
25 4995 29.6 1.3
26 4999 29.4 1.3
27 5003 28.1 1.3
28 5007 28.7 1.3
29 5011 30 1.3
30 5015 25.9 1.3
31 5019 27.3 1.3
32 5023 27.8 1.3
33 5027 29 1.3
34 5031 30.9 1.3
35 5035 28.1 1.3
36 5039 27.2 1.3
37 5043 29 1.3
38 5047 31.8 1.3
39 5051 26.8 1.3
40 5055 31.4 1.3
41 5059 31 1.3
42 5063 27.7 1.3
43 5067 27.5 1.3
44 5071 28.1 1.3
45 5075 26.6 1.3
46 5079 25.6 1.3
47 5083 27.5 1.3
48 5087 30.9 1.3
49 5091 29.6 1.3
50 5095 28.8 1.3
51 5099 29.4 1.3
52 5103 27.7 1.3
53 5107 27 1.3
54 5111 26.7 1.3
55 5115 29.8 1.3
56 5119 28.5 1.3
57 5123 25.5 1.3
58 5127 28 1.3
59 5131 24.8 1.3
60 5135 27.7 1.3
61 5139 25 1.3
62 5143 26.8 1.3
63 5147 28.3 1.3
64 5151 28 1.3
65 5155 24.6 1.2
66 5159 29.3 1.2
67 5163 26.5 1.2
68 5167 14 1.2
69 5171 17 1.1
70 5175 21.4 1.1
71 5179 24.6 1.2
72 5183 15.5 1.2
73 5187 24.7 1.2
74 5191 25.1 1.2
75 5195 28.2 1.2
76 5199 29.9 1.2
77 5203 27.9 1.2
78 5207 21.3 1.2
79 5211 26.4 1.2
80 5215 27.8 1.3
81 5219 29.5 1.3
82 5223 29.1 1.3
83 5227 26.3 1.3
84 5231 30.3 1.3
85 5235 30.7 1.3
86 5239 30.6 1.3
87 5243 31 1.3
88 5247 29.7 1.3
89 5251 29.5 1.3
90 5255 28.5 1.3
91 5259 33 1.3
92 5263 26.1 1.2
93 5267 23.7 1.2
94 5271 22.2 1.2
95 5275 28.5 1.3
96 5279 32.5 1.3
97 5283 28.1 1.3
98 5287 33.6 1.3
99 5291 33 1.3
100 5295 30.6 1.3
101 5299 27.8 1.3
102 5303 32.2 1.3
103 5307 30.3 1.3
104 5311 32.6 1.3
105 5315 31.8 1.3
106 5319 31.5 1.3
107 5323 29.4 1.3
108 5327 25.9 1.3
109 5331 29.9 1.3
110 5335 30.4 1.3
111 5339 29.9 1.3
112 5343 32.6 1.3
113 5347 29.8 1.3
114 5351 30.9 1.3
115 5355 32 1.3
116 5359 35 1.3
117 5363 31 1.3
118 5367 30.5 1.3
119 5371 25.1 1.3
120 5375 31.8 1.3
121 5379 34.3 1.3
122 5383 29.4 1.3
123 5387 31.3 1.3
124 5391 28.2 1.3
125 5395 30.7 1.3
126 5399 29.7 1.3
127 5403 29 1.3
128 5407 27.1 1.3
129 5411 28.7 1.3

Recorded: 27.4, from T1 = 27.9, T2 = 26.8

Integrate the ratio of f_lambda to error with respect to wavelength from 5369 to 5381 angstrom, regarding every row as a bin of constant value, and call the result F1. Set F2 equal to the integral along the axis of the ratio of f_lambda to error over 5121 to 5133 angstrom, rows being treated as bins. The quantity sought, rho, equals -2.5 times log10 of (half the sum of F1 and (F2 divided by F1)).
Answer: -5.37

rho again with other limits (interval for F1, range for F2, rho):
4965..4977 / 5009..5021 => -5.34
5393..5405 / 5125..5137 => -5.35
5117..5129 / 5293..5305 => -5.26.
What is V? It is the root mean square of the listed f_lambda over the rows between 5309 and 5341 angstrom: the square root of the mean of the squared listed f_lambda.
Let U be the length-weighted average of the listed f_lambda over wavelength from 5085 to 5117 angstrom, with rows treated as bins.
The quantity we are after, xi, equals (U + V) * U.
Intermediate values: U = 29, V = 30.2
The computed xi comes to 1695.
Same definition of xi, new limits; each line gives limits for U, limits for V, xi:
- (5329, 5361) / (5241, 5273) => 1863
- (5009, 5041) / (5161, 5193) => 1410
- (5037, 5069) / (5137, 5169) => 1591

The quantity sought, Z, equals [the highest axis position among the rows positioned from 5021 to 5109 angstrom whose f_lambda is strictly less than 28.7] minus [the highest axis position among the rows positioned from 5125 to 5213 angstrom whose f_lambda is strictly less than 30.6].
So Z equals -104 angstrom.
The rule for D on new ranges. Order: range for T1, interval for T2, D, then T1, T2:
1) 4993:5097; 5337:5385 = 28.6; 28.6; 31.0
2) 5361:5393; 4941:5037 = 29.8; 30.2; 29.4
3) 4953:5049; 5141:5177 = 26.5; 29.0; 24.0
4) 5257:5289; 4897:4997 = 28.5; 28.5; 30.3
